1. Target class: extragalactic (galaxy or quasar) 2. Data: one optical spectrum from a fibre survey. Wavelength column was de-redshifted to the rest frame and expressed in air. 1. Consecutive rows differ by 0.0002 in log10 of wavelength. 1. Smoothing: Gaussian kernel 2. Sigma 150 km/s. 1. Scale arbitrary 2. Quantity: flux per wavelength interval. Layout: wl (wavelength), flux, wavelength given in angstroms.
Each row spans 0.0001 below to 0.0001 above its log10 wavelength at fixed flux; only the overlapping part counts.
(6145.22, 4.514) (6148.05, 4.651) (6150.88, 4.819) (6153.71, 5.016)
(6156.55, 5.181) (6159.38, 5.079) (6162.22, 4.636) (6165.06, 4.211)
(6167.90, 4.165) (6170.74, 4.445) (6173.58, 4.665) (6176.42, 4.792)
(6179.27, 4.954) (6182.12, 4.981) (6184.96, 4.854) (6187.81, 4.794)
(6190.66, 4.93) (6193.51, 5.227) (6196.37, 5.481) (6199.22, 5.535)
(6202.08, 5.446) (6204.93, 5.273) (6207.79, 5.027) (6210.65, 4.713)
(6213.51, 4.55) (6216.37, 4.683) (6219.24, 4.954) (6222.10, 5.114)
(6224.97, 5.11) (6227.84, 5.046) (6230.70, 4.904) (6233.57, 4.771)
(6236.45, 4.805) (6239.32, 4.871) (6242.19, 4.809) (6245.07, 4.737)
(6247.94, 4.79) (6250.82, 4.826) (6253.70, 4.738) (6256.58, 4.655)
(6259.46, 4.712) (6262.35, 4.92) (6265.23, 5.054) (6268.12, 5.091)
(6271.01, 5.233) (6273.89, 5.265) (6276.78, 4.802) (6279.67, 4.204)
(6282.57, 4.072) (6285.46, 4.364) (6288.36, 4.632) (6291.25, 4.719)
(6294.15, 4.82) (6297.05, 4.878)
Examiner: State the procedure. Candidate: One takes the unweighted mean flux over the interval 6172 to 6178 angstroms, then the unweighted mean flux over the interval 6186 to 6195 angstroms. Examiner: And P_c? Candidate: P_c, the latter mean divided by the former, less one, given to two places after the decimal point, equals 0.05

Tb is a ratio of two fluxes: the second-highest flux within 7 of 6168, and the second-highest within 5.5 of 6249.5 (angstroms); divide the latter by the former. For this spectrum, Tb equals 1.03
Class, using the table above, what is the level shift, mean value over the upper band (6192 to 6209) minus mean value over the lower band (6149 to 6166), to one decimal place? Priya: 0.5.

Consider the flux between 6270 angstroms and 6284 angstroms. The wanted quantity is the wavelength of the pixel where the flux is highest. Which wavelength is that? 6273.89 angstroms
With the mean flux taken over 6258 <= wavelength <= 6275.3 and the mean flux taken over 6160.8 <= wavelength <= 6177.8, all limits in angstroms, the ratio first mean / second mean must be 1.12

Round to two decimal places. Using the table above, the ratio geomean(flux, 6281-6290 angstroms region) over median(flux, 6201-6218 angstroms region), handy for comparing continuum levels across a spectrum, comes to 0.89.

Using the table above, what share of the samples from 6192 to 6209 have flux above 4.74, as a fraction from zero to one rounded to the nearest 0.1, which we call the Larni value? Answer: 1.0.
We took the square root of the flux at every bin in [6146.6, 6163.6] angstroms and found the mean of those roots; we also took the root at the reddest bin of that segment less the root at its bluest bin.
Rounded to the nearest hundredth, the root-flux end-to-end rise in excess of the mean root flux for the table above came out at -2.22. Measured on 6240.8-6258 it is -2.22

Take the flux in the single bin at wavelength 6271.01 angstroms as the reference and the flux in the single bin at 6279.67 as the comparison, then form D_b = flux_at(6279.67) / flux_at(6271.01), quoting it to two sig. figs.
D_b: 0.80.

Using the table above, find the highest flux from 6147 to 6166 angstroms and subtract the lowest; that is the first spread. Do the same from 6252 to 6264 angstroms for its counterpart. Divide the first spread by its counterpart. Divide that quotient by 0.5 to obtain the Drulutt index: 7.3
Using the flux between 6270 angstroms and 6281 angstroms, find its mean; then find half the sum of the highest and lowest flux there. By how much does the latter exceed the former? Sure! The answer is -0.14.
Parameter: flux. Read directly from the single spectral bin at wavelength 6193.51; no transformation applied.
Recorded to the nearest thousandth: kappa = 5.227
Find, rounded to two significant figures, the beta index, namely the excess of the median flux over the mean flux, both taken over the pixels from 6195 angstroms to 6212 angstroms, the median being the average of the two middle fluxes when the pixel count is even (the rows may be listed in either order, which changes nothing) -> 0.11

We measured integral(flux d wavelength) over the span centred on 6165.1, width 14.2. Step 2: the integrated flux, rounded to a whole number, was 64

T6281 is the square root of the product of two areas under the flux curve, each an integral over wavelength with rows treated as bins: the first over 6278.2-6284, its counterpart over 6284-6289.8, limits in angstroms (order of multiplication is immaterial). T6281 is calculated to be 25.0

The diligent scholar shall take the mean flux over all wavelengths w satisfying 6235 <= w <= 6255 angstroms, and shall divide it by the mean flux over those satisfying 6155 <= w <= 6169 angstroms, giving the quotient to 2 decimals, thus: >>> 1.03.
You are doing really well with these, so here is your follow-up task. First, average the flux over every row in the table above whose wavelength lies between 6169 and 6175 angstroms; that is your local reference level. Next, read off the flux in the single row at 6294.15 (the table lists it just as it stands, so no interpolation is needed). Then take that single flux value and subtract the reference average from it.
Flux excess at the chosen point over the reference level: 0.3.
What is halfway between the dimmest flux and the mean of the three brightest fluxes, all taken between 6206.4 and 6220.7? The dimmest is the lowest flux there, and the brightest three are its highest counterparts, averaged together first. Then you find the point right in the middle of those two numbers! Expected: 4.72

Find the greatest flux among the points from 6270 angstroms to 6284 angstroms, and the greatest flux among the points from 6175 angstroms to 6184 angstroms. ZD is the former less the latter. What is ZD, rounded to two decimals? 0.28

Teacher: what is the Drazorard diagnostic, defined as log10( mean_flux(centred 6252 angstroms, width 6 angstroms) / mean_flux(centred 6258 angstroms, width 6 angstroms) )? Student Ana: 0.009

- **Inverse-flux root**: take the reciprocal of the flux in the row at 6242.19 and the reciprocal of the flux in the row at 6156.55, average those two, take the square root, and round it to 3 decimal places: 0.448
